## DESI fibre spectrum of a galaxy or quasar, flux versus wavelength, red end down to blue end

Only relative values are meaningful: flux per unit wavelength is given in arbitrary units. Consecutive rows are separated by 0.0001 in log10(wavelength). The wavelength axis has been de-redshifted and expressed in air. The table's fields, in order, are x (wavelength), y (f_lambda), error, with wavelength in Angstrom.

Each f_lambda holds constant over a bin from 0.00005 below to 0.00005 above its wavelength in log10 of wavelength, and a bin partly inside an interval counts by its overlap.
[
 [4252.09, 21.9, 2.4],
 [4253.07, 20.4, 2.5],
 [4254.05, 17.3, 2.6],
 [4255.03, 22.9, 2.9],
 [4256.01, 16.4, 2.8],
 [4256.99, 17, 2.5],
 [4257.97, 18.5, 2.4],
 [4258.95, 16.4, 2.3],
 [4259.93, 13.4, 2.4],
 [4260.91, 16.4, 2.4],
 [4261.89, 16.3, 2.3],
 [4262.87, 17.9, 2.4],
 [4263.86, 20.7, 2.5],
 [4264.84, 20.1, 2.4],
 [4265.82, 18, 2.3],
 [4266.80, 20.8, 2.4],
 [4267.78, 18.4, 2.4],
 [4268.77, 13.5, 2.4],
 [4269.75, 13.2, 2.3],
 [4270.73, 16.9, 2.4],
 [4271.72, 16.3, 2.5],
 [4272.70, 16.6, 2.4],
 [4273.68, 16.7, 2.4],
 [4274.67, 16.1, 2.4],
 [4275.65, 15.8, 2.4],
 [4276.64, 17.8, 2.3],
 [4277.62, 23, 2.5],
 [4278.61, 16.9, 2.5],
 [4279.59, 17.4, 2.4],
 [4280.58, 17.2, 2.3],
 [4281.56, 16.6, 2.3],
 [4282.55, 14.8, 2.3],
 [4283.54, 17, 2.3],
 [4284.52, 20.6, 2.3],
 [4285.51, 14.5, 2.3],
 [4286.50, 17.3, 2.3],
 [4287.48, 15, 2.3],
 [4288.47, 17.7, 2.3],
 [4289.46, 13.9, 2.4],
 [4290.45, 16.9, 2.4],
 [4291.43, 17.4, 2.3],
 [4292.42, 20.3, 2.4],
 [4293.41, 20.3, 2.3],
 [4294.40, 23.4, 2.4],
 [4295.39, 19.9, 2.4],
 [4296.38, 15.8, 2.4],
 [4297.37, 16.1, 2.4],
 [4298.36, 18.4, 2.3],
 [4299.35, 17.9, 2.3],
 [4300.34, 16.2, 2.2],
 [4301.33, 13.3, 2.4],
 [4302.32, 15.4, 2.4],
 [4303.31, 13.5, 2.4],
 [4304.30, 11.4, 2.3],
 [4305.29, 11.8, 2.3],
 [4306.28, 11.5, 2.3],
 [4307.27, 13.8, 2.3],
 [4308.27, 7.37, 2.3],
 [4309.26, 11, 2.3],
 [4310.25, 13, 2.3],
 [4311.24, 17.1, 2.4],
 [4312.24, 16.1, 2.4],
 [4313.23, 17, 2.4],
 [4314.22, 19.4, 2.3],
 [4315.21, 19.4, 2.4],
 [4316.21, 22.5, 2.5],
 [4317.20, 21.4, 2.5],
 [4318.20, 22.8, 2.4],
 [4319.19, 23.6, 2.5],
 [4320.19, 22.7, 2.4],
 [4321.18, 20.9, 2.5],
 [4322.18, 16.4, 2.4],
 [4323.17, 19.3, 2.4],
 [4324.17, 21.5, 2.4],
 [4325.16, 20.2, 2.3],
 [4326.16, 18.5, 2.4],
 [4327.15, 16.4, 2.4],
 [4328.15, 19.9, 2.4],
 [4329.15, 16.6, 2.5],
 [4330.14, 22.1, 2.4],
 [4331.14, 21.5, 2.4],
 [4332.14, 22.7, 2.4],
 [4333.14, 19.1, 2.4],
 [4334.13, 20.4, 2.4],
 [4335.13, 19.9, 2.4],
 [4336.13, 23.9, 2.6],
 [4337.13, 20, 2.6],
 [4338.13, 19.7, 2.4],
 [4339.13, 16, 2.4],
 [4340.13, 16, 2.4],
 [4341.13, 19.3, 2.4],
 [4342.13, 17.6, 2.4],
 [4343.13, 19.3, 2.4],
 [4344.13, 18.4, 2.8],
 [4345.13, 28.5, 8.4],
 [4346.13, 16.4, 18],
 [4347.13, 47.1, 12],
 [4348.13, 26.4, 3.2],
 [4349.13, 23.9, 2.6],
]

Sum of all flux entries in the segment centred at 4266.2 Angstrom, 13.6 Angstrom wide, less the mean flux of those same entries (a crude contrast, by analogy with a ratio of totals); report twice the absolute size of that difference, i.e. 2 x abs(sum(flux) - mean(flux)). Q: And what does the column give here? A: 443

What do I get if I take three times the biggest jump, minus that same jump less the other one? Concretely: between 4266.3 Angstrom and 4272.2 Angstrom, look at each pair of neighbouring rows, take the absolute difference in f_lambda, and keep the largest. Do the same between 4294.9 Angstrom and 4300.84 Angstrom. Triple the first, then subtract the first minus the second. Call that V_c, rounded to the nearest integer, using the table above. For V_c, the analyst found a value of 14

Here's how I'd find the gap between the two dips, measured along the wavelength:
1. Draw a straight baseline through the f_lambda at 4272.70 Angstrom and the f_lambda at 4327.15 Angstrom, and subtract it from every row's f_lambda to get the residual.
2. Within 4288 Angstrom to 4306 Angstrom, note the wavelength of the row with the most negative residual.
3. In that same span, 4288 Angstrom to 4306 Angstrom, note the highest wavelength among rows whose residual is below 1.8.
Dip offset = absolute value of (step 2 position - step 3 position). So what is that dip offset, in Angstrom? 1.0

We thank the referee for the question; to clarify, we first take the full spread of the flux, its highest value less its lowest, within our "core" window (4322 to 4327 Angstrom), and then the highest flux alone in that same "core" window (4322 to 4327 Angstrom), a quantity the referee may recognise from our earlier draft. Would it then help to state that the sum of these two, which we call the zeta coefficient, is 26.6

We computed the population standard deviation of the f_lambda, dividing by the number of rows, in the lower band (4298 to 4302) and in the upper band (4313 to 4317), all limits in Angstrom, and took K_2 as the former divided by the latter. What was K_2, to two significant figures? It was 1.0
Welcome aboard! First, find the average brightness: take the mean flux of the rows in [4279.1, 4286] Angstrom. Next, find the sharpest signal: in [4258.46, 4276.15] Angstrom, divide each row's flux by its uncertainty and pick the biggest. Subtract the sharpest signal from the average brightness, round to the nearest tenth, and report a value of 8.2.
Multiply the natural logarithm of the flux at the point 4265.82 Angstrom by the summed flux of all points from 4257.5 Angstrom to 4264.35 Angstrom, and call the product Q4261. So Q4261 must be 346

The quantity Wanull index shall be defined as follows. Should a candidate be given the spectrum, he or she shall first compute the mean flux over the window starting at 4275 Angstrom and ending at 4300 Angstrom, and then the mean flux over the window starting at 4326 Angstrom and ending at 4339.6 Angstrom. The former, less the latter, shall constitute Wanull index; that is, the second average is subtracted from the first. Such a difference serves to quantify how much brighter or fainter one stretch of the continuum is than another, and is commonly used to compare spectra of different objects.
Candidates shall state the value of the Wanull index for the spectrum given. -2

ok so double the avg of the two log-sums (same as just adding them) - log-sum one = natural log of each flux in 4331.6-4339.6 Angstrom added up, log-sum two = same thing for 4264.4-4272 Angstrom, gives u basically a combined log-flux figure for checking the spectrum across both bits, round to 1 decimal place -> 46.6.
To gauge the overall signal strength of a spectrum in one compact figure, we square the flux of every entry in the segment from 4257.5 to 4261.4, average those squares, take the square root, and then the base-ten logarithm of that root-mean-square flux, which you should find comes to 1.21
